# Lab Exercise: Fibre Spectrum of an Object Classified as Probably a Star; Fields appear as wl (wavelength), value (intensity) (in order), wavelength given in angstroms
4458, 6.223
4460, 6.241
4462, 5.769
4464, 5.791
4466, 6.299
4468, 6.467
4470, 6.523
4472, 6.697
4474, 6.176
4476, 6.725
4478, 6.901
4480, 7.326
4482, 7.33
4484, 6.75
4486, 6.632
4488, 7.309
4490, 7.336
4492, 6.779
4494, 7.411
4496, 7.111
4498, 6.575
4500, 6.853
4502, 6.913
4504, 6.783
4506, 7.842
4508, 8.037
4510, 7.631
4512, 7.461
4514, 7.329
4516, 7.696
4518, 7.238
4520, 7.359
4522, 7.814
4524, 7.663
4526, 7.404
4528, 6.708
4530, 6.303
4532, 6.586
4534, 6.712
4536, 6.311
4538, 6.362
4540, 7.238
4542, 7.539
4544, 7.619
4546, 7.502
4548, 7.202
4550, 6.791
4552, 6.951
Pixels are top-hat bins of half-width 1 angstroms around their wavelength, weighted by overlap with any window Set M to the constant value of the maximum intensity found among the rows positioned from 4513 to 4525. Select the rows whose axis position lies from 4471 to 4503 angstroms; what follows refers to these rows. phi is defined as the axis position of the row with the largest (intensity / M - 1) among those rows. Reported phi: 4494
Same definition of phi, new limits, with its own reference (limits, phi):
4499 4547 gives 4508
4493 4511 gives 4508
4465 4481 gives 4480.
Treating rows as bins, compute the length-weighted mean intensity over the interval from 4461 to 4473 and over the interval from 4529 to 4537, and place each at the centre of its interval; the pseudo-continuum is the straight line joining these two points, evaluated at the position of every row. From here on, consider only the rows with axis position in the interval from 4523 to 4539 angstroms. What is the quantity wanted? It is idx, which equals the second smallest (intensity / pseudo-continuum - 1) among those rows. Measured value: -0.026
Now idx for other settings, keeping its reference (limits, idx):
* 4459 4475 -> -0.073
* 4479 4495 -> 0.069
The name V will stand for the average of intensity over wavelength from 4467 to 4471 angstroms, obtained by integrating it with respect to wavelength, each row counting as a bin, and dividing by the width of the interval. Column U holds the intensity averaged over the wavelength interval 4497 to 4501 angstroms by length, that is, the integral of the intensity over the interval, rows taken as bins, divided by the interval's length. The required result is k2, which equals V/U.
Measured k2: 0.97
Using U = 6.71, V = 6.5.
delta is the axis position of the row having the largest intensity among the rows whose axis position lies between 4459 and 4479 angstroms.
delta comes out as 4478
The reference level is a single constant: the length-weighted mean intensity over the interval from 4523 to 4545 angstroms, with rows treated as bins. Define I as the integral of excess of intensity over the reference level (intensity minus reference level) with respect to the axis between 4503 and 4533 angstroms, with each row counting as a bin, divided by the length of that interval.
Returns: 0.4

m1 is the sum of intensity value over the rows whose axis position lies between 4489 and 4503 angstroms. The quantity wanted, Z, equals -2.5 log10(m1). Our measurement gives -4.23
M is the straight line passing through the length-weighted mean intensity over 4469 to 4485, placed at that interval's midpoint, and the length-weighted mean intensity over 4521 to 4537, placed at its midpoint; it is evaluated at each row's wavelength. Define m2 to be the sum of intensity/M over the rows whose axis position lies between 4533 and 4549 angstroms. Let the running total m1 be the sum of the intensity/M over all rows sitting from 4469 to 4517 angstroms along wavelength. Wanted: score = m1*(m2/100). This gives 2.0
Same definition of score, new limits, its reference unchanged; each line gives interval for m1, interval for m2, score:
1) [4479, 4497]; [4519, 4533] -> 0.7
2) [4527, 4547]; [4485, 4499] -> 0.7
